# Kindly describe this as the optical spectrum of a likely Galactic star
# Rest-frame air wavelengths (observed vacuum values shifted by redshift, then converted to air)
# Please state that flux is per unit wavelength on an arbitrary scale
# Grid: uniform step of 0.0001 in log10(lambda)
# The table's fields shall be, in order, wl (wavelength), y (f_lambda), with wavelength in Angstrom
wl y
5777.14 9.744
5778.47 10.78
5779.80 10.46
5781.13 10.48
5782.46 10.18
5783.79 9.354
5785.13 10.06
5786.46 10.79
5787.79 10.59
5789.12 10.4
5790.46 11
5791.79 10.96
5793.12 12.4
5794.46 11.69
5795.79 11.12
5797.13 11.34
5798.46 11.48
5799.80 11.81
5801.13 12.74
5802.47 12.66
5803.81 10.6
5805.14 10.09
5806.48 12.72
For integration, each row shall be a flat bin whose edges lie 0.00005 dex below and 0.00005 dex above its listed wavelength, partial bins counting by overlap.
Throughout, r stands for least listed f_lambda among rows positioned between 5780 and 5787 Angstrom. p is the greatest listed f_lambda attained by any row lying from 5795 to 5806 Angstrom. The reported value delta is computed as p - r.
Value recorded 3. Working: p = 12.74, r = 9.354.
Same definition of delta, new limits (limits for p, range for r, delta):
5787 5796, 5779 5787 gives 3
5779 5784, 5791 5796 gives 0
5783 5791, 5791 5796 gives 0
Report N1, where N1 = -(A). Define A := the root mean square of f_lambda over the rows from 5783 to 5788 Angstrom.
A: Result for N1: -10.2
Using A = 10.2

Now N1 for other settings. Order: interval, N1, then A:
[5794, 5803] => -11.8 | 11.8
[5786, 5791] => -10.7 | 10.7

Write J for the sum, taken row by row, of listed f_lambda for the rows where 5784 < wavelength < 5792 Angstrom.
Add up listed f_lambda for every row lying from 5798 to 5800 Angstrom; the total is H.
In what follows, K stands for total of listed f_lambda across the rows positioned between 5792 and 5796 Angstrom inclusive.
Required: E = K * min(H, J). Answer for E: 820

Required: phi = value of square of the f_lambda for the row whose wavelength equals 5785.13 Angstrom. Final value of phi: 101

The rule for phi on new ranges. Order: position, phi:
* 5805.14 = 102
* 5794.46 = 137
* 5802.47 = 160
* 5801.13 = 162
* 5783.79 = 87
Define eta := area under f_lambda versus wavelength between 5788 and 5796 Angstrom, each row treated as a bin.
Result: 90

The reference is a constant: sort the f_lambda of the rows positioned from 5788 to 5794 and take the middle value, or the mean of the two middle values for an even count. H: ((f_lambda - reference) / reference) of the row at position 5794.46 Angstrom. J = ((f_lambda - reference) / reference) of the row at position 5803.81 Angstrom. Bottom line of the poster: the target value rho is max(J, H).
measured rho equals 0.06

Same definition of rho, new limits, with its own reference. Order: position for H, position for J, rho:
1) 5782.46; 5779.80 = -0.05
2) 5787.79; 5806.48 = 0.16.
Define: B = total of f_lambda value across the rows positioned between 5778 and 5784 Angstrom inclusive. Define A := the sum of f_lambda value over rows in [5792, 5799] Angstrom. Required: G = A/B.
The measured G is 1.13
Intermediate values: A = 58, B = 51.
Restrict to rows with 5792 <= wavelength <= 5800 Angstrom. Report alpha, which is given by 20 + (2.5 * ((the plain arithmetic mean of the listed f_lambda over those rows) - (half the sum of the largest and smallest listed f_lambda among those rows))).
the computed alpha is 19.7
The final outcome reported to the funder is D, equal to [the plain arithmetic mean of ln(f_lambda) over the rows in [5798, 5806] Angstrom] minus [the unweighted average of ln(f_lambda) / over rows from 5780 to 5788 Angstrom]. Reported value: 0.12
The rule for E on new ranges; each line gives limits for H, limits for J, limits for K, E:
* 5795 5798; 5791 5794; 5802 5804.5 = 522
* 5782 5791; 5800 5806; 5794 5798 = 1574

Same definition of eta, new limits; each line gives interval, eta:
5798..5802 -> 48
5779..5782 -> 31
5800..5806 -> 70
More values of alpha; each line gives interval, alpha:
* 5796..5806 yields 20.3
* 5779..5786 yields 20.5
